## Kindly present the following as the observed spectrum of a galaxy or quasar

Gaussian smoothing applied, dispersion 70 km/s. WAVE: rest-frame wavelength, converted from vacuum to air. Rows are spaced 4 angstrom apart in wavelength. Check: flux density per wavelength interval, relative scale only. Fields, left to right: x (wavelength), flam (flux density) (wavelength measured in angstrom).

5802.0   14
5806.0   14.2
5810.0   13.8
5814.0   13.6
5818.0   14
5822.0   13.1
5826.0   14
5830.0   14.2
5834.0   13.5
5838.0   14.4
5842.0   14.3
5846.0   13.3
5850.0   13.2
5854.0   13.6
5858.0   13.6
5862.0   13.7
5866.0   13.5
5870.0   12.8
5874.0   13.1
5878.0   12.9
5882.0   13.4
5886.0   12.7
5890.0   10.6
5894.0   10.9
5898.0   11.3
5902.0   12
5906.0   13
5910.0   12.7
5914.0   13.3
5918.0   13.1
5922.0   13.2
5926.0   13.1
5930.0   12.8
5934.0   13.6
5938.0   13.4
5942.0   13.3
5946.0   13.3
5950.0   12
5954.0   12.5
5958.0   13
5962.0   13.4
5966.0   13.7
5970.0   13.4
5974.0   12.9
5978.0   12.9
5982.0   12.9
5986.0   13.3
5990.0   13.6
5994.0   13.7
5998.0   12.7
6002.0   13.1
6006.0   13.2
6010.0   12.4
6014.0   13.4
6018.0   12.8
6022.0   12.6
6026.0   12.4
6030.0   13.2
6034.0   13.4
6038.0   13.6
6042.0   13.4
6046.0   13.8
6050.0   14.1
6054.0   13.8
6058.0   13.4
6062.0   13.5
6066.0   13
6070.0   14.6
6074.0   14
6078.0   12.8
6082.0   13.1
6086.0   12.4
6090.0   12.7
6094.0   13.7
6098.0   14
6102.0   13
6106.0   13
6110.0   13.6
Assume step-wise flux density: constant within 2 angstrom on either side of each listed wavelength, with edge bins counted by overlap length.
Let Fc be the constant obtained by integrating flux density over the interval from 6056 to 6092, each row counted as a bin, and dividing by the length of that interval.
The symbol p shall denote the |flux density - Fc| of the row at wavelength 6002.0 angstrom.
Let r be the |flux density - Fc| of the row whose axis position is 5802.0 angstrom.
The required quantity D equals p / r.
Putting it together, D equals 0.2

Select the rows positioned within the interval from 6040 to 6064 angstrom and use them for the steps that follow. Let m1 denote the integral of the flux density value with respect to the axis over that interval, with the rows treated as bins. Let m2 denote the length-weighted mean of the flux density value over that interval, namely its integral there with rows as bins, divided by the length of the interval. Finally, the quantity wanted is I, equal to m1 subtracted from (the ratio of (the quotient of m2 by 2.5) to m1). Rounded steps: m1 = 328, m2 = 13.7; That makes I -328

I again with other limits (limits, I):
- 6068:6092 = -318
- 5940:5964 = -310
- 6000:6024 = -310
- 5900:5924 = -309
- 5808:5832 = -331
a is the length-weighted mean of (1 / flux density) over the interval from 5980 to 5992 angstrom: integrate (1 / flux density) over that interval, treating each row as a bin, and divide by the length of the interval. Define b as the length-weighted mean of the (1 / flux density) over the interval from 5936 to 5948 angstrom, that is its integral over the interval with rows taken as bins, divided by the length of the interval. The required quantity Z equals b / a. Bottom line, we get 0.99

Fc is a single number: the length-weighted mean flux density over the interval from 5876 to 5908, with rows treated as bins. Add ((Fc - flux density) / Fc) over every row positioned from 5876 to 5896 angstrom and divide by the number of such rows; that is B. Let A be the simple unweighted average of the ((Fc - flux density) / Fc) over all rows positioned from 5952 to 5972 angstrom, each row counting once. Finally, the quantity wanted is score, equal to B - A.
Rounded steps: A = -0.091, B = 0.00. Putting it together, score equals 0.09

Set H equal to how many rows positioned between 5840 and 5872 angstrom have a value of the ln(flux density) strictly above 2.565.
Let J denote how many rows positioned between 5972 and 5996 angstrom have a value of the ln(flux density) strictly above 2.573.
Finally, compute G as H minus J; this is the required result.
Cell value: 4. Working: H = 7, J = 3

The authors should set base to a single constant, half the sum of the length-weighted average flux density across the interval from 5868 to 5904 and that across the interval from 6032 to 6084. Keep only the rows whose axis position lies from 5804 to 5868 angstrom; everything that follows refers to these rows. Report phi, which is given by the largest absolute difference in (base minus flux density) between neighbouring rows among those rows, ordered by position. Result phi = 1.0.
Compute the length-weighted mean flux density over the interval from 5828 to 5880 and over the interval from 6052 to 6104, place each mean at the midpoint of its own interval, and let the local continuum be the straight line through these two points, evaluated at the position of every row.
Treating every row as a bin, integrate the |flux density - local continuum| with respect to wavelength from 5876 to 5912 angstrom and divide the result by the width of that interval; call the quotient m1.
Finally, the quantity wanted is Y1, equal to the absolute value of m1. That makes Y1 1.35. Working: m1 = 1.35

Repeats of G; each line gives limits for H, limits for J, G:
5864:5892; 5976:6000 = 0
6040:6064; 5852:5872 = 2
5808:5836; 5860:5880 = 5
